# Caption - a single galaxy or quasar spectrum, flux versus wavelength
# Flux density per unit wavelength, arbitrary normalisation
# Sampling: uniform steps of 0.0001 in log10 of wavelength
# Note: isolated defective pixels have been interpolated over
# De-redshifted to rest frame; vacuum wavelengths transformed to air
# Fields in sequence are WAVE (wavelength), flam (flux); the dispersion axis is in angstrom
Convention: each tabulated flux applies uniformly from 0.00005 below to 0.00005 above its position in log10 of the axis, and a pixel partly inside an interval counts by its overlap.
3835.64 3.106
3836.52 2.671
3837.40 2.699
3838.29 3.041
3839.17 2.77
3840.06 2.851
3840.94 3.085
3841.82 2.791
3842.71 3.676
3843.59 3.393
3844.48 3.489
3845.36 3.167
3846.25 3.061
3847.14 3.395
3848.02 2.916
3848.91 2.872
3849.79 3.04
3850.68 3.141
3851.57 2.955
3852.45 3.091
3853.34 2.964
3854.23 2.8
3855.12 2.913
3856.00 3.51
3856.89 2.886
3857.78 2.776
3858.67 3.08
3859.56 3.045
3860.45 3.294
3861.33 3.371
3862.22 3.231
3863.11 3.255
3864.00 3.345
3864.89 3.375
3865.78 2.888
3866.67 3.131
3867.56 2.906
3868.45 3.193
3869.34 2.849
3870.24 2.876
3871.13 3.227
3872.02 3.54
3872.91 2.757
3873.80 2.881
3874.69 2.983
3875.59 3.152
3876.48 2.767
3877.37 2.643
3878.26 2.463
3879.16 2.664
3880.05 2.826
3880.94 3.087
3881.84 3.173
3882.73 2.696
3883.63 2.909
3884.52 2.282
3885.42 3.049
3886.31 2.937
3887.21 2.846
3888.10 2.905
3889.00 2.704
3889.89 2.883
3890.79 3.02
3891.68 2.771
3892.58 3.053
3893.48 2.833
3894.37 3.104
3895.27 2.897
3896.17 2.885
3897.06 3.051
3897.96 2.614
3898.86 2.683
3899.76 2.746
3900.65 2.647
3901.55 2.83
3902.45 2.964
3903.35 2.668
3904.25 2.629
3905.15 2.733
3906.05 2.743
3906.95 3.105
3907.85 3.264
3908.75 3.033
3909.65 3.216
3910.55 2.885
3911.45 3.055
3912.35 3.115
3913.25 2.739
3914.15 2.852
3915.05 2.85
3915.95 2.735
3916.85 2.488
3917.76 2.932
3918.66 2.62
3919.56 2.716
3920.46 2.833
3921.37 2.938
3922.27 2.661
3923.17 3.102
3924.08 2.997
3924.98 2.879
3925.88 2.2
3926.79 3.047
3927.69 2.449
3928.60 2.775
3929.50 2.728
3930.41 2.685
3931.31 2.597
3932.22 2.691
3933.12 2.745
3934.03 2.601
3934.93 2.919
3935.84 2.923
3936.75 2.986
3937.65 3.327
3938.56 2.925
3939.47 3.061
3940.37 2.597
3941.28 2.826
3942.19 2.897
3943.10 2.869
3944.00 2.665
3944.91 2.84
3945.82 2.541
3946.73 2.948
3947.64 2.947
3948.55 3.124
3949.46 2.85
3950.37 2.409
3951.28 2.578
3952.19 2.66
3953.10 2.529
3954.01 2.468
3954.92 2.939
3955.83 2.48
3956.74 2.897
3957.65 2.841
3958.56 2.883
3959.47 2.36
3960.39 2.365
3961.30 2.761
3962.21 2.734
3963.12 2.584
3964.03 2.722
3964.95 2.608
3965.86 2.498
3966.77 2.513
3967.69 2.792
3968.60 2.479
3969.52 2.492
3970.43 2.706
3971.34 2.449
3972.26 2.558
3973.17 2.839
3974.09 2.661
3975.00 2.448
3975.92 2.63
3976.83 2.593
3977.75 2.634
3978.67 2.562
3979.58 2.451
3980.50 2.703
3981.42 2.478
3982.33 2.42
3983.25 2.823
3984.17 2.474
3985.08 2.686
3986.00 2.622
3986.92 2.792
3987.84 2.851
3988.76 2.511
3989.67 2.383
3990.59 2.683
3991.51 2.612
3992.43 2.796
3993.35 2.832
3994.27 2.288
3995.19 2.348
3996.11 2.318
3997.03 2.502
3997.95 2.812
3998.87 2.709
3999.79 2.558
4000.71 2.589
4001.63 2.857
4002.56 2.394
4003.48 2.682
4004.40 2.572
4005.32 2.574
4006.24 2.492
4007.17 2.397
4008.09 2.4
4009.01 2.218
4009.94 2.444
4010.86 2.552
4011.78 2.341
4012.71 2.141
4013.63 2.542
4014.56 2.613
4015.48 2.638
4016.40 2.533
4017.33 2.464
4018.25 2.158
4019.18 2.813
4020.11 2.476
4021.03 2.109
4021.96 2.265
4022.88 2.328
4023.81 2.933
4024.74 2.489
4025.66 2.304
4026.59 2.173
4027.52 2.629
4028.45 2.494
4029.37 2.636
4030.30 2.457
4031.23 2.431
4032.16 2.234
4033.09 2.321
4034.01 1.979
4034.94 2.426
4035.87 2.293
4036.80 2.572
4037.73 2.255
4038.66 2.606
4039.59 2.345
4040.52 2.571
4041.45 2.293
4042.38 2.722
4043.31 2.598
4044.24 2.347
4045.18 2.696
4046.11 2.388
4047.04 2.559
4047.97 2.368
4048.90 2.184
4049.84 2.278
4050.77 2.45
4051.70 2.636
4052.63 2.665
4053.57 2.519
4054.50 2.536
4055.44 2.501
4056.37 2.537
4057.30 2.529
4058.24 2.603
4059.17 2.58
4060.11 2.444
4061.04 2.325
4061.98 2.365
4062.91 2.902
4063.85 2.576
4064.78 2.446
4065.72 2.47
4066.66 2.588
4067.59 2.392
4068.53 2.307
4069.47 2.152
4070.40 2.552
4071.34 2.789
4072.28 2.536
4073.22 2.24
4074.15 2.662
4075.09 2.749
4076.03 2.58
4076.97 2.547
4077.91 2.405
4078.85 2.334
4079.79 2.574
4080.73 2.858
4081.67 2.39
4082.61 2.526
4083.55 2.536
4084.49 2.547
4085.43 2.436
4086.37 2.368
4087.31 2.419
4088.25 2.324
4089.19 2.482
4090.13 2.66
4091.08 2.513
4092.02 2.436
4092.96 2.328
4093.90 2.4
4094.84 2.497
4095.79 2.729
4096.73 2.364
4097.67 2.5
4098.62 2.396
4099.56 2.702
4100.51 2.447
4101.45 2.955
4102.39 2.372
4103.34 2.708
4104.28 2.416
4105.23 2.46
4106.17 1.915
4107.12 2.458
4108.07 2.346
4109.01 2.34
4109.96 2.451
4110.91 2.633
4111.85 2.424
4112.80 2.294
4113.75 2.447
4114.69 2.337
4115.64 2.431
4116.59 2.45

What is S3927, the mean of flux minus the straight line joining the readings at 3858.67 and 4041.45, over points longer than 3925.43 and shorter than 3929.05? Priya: -0.17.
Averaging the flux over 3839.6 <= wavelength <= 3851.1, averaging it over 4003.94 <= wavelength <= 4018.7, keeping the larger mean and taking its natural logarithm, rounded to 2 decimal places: 1.15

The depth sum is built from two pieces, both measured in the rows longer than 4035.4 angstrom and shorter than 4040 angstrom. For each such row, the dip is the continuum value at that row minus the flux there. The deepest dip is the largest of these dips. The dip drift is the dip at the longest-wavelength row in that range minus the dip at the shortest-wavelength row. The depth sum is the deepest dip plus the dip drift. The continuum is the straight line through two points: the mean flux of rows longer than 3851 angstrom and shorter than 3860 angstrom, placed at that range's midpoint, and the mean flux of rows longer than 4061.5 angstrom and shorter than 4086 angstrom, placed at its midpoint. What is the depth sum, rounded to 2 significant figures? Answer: 0.28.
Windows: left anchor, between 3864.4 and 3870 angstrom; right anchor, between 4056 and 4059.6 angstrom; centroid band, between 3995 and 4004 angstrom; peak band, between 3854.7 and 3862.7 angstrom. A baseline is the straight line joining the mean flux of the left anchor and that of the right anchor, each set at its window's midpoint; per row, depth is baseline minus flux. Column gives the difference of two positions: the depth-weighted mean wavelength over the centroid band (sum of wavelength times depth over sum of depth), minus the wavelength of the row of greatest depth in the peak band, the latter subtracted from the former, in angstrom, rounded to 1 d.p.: 139.9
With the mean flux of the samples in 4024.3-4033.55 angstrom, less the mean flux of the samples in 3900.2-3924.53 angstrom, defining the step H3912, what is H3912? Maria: -0.45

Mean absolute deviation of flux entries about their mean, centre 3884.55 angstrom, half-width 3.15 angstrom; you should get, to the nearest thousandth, 0.202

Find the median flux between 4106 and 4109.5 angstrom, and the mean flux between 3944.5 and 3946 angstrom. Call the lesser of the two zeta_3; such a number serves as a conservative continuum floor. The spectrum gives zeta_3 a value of 2.34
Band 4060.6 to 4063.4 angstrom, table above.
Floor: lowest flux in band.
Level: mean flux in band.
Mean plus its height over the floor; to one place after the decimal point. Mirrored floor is 2.7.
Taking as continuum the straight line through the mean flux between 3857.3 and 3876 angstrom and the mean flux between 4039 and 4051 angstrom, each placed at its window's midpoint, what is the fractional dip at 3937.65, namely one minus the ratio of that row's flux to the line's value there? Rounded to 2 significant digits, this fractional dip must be -0.17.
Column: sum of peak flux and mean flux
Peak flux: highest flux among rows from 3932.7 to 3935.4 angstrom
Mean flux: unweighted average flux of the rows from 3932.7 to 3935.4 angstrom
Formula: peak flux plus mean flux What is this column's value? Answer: 5.7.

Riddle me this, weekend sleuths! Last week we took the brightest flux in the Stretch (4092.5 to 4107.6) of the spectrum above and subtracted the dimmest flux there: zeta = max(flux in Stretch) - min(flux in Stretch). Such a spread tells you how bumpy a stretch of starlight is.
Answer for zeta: 1.04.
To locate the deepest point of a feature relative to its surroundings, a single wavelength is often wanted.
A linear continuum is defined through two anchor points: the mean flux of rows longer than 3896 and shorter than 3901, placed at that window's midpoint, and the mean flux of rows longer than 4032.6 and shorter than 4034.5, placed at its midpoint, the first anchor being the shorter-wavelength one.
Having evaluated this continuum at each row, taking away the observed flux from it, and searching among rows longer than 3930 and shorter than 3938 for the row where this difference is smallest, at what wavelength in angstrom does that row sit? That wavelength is 3937.65 angstrom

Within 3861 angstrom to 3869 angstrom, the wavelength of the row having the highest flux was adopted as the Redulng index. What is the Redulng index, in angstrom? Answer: 3864.89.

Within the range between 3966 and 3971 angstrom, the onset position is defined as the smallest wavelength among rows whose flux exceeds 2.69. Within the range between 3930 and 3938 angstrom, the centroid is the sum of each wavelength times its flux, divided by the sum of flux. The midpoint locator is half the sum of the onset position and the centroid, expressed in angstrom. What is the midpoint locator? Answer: 3950.9 angstrom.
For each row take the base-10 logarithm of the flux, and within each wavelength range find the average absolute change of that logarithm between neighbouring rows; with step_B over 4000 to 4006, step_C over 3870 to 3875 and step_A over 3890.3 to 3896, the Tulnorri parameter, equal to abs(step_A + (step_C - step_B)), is 0.045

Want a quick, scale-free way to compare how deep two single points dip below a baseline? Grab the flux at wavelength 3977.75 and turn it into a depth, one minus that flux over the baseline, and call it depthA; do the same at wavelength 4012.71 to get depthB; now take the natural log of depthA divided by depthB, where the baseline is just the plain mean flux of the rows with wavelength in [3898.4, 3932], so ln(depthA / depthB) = -1.3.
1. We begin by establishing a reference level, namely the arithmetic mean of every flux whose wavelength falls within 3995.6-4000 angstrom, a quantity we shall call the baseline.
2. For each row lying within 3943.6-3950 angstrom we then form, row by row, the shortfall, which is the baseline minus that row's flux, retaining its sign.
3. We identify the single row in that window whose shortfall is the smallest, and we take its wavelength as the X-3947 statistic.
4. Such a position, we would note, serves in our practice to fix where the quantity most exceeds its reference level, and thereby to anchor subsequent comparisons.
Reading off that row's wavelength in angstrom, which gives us 3948.55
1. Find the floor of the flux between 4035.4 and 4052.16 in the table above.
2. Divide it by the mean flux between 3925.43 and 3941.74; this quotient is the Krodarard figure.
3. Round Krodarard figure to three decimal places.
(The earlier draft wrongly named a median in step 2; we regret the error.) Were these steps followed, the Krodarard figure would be 0.785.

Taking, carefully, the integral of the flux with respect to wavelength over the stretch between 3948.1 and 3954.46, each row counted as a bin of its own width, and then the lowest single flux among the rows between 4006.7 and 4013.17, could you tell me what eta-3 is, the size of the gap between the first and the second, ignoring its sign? 14.8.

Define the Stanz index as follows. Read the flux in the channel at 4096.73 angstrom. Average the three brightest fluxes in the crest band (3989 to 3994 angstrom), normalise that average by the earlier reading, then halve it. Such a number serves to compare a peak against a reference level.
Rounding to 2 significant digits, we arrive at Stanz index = 0.59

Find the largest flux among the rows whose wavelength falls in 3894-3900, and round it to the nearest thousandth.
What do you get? 3.104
